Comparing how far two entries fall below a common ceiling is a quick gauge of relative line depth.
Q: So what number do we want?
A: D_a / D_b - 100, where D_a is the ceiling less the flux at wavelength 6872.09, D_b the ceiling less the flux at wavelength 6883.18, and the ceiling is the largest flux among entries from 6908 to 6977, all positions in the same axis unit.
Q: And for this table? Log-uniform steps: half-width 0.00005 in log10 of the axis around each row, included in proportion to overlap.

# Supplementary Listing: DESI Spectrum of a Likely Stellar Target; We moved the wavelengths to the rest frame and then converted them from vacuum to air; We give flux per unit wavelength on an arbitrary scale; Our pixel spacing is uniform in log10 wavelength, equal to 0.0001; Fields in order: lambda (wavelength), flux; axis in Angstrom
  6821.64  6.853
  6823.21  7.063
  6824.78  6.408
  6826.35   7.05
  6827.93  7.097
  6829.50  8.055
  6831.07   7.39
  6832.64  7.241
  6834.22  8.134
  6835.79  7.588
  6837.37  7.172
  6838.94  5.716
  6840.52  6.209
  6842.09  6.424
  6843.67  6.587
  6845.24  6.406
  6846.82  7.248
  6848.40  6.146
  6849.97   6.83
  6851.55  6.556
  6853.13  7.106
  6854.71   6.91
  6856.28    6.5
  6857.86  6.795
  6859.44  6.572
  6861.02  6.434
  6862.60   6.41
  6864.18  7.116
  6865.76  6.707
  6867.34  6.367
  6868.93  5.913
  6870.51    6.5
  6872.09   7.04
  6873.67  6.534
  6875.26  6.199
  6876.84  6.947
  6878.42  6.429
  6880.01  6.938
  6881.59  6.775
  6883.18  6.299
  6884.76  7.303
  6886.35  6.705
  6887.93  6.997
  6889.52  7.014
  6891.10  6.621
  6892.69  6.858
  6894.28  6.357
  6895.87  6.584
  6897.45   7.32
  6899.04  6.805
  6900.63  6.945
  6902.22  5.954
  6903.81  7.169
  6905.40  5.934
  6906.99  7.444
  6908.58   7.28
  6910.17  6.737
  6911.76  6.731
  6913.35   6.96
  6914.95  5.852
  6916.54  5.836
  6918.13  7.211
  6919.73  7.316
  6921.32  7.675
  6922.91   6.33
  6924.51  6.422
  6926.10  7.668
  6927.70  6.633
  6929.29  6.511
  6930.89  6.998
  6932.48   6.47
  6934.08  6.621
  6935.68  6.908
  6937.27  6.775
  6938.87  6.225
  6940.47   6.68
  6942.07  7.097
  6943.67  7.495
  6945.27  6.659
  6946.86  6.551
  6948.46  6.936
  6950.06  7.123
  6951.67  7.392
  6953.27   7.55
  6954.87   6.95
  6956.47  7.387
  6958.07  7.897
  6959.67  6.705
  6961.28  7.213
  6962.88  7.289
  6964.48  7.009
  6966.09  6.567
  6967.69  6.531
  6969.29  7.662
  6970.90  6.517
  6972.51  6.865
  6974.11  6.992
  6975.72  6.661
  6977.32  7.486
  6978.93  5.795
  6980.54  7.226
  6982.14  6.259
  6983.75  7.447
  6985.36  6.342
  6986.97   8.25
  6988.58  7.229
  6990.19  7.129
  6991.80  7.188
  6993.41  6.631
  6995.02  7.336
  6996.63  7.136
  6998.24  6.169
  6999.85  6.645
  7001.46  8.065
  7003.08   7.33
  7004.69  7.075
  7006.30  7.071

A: -99.5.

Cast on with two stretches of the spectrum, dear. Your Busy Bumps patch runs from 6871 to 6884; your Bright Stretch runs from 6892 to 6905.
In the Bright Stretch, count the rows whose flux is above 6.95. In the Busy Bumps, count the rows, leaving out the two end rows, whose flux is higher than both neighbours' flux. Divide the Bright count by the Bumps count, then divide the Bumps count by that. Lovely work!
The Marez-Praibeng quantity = 2.0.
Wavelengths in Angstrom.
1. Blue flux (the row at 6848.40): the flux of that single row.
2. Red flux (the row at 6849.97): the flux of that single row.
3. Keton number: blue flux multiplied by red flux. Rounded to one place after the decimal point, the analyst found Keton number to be 42.0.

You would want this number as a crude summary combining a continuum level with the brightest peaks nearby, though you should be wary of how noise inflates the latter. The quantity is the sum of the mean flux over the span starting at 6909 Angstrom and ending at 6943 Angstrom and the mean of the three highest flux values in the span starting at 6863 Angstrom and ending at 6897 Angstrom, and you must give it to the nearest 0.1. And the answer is 13.9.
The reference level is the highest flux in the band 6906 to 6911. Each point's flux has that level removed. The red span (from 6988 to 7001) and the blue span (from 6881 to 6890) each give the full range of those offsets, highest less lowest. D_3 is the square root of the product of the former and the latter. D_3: 1.1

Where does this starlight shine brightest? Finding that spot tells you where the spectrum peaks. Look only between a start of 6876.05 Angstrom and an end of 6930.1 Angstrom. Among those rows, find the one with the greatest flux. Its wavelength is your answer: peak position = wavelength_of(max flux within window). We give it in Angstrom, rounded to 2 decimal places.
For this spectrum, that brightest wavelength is 6921.32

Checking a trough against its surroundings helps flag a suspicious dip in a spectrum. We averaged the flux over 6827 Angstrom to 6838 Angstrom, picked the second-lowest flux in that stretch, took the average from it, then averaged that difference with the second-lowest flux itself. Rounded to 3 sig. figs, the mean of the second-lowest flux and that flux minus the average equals 3.41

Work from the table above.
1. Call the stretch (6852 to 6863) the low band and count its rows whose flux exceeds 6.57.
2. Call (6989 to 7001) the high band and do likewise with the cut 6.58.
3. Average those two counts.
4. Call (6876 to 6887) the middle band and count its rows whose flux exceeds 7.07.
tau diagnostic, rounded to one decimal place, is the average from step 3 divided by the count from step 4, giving 5.0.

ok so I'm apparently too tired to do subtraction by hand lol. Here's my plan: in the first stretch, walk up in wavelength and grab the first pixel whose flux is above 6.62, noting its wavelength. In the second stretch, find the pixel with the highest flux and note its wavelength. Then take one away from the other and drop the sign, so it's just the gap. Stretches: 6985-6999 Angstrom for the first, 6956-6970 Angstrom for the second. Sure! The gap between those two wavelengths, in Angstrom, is 28.9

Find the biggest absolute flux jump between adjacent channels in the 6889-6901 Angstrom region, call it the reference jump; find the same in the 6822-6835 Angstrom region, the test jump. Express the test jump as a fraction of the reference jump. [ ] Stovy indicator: 1.3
